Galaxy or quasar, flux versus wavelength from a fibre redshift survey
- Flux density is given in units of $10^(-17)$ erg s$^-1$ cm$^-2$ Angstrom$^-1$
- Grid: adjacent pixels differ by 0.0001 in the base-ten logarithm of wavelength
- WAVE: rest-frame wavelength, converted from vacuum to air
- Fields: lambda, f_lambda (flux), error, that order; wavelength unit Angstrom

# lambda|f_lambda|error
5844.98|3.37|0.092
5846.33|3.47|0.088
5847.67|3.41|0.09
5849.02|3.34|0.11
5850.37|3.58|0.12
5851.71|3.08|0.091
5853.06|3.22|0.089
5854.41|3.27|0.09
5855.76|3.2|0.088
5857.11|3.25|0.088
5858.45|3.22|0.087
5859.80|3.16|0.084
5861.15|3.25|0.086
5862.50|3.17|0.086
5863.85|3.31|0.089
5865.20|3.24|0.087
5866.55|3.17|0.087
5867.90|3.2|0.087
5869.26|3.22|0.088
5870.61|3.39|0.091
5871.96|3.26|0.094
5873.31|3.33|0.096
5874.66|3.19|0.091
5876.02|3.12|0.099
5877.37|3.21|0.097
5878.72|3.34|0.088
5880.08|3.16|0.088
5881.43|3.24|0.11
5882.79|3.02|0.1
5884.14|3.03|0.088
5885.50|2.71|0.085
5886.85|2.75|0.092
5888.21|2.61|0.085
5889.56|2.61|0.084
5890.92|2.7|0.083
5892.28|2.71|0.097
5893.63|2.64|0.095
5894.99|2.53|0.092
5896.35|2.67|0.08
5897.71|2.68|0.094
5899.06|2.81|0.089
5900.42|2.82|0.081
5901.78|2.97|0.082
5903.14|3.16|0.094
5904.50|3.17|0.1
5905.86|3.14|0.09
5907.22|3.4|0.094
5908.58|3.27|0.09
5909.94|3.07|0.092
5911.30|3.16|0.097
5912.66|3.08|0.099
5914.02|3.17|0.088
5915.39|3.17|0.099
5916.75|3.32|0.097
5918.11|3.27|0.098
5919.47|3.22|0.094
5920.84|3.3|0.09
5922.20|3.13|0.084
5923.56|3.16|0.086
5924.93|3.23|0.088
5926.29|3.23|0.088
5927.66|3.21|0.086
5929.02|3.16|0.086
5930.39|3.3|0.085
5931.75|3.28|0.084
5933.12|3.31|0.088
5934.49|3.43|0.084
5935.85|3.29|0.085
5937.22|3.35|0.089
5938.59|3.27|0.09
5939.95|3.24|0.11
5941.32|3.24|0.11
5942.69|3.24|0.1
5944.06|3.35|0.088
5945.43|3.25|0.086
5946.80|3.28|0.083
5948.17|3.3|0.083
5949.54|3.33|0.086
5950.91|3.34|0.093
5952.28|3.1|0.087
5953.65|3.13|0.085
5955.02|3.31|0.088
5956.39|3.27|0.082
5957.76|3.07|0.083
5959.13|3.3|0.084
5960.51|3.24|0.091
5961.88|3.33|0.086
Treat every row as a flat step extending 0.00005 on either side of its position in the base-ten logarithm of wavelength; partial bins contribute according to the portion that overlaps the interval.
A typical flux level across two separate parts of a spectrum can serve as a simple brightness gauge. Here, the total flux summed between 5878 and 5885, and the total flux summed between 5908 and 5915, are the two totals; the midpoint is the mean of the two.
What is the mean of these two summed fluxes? 15.77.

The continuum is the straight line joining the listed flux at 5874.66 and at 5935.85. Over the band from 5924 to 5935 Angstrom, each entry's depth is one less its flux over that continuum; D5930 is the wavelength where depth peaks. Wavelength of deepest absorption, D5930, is 5929.02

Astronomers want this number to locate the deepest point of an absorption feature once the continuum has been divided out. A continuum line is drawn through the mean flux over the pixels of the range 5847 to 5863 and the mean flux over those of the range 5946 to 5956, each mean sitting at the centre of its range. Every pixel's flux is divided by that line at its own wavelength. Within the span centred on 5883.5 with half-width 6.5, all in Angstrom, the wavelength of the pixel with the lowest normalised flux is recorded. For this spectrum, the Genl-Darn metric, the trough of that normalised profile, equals 5888.21 Angstrom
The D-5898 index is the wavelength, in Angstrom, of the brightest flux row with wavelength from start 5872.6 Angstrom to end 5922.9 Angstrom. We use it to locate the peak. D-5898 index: 5907.22 Angstrom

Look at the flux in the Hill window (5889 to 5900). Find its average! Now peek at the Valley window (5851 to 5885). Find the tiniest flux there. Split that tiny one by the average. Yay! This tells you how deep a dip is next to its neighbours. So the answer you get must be 1.13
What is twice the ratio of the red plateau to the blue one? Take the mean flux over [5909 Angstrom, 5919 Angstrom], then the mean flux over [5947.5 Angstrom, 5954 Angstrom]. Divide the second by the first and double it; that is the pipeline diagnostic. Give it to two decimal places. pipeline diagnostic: 2.04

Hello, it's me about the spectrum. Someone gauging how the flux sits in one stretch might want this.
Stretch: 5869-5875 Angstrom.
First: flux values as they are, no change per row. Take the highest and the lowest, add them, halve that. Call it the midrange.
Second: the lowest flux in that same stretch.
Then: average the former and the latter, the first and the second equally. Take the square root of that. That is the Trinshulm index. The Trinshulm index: 1.80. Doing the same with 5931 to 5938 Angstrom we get 1.82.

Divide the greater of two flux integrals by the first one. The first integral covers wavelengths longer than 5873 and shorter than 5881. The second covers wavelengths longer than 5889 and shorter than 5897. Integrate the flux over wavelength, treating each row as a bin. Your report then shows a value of 1.00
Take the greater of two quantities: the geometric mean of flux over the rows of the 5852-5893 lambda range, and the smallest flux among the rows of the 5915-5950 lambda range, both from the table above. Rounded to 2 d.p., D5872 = 3.13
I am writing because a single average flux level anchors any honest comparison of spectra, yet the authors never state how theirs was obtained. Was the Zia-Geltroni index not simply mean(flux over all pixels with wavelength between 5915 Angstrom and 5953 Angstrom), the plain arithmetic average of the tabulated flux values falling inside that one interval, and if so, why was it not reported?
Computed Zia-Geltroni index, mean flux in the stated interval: 3.26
